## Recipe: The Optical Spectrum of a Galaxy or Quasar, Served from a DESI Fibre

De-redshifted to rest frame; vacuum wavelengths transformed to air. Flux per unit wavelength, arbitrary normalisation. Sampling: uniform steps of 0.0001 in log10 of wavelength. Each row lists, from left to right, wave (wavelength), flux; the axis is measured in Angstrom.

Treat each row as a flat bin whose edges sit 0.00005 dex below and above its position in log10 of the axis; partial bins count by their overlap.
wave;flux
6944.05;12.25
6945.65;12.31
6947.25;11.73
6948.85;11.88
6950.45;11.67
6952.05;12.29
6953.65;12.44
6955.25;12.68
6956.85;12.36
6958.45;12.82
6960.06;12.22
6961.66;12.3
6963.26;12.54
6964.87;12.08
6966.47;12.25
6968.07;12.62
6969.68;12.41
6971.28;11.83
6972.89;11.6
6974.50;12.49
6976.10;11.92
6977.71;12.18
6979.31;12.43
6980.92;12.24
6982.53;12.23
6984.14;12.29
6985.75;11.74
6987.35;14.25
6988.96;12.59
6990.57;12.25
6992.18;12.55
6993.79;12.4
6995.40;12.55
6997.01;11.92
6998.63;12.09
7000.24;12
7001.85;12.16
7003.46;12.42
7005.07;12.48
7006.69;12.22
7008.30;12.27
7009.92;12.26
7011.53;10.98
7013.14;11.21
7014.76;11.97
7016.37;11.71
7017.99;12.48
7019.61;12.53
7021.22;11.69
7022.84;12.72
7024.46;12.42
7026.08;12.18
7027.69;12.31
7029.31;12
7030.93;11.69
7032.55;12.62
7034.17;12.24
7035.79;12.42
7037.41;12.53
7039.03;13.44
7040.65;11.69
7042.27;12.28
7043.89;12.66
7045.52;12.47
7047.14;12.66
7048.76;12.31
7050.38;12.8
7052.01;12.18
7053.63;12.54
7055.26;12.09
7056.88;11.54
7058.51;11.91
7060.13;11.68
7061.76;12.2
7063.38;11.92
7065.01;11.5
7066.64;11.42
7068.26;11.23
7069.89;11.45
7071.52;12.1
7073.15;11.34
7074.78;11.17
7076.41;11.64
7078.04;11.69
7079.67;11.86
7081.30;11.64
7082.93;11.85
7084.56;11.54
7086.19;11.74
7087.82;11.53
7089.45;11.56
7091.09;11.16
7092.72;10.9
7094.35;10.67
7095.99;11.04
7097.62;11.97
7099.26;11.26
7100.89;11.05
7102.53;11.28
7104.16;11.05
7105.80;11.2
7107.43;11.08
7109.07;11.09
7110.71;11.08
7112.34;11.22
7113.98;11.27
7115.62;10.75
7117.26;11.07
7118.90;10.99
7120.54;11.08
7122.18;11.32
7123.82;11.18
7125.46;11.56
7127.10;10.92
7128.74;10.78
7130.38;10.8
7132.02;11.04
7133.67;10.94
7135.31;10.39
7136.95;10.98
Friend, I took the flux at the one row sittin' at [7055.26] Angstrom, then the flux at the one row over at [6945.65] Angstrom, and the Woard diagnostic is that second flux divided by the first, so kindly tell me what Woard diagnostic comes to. 1.018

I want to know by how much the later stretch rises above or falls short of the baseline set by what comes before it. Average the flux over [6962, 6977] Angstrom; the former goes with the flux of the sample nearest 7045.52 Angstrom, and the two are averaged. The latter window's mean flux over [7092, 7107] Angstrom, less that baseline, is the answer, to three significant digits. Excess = -1.17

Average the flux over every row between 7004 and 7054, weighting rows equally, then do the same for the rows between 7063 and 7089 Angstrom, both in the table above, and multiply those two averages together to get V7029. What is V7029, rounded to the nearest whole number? 142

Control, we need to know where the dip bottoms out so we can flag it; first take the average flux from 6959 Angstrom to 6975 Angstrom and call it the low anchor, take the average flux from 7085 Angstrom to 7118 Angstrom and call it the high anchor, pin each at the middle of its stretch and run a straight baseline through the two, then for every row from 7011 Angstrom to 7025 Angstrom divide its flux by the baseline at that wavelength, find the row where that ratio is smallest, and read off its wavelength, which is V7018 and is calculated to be 7011.53 Angstrom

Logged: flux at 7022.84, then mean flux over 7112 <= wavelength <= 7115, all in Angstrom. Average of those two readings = 12.0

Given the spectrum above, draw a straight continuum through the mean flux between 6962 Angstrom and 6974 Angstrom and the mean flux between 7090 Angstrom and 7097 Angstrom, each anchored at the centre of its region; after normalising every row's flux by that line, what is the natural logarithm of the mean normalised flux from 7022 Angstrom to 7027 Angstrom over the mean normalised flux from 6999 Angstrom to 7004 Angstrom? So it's 0.04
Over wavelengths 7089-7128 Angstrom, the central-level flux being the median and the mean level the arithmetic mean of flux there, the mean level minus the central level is 0.07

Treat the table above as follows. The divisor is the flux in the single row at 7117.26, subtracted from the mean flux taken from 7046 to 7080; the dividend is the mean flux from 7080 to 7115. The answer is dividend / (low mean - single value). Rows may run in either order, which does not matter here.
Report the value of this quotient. 14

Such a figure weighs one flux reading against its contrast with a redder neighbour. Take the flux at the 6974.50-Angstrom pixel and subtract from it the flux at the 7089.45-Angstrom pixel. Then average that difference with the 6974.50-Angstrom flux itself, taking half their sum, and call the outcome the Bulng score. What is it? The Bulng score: 6.7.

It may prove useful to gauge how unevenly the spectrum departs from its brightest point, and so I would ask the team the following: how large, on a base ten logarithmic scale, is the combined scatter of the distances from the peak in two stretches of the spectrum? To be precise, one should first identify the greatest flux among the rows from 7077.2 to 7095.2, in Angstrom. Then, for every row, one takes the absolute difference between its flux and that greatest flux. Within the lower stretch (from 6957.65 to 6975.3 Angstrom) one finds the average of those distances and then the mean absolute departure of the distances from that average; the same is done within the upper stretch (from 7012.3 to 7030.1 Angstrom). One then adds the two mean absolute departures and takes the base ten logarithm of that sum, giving -0.36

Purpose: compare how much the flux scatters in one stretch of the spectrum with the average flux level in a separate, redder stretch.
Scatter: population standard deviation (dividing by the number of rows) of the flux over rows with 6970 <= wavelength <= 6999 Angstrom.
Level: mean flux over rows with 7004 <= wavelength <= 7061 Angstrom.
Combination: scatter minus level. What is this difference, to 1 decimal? -11.7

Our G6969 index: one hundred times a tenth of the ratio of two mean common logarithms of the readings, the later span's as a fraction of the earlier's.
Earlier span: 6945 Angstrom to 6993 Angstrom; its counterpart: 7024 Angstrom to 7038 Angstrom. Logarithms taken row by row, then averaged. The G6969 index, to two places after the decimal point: 9.99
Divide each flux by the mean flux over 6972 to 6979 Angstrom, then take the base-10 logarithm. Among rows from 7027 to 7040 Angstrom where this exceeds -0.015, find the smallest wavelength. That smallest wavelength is 7027.69 Angstrom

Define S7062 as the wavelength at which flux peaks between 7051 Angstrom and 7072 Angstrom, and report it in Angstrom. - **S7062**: 7053.63 Angstrom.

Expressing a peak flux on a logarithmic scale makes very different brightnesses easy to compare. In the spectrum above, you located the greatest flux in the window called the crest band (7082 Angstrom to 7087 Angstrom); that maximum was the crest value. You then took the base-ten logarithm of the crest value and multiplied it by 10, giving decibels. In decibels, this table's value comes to 10.7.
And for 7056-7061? 10.8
